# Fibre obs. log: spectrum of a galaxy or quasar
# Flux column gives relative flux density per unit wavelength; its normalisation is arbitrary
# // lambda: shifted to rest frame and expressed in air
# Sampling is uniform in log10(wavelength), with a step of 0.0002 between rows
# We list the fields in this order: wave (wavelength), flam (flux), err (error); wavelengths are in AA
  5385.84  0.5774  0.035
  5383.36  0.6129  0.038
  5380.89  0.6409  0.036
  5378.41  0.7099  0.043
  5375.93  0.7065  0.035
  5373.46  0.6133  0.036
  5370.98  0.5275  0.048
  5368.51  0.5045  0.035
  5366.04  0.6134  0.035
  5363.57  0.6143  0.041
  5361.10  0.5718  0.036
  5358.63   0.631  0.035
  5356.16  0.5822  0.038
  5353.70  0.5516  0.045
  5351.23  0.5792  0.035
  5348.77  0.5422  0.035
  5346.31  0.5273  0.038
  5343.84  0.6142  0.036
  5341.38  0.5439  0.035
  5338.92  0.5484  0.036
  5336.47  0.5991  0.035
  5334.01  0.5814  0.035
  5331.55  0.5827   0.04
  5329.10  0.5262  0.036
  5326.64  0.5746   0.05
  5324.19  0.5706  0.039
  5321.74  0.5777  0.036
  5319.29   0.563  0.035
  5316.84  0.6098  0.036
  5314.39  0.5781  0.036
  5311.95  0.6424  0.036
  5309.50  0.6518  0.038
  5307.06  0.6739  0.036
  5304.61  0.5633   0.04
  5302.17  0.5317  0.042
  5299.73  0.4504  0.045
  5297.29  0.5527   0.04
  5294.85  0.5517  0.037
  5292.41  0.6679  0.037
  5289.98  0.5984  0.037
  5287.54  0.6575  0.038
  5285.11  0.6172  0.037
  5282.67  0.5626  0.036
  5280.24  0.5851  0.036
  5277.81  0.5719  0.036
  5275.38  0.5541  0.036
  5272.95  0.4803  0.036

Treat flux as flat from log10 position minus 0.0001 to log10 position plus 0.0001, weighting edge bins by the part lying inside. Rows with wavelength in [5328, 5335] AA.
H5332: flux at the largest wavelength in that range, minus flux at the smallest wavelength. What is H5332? 0.06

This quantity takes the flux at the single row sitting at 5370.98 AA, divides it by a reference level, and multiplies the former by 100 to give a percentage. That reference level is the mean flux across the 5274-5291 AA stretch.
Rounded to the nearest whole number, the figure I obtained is 89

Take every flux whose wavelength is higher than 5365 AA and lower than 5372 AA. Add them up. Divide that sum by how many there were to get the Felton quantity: 0.548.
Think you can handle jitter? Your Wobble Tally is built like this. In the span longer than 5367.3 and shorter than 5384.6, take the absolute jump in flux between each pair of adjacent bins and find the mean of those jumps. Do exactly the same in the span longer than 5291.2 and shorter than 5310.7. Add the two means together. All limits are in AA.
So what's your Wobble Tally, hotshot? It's 0.117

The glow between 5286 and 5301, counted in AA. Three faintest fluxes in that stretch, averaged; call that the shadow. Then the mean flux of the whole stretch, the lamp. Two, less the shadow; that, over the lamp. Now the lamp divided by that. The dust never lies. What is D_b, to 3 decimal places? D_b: 0.227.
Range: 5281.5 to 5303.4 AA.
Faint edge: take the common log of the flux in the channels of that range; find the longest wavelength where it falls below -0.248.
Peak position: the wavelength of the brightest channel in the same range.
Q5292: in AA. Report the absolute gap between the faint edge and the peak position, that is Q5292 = 9.8 AA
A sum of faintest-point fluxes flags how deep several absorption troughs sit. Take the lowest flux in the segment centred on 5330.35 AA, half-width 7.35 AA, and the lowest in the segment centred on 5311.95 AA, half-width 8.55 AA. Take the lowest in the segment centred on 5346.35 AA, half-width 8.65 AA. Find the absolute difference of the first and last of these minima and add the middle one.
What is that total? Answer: 0.56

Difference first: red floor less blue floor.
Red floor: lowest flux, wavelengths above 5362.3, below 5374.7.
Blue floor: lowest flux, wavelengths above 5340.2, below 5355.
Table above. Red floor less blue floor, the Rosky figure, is -0.02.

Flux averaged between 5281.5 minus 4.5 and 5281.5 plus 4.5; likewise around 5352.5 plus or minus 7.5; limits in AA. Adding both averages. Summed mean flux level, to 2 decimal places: 1.15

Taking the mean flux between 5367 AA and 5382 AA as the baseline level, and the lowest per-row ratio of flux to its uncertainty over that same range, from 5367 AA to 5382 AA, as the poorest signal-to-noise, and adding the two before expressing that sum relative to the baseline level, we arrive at 19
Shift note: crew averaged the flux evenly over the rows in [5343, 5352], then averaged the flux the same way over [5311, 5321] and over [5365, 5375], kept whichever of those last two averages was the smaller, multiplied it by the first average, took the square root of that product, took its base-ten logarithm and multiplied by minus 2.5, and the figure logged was 0.619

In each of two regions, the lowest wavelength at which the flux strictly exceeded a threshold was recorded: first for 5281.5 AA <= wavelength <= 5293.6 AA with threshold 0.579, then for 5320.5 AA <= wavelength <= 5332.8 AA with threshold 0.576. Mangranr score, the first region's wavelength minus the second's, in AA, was -36.6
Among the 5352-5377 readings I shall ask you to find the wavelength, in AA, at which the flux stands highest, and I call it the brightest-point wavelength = 5375.93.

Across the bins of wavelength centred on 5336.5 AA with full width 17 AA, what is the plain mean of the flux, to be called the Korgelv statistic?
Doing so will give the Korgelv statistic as 0.57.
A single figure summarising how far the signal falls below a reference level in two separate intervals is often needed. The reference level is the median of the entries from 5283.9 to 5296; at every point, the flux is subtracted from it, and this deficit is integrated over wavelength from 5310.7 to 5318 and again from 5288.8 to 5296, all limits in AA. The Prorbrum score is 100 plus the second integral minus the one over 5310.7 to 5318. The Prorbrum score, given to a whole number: 100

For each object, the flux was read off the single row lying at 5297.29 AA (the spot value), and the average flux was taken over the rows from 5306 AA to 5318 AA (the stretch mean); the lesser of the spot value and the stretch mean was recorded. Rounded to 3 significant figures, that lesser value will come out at 0.553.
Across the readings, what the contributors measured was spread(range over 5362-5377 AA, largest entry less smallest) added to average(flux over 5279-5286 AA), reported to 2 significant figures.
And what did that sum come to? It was 0.79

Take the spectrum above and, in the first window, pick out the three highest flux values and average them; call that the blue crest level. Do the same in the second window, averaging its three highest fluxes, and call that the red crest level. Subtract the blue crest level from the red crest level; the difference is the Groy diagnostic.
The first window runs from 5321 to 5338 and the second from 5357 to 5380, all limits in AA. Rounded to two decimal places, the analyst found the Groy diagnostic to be 0.09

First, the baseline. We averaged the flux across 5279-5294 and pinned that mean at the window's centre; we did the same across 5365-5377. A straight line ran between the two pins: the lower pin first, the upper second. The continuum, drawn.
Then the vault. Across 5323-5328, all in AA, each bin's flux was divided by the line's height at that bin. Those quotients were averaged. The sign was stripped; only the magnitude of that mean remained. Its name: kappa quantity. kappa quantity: 0.947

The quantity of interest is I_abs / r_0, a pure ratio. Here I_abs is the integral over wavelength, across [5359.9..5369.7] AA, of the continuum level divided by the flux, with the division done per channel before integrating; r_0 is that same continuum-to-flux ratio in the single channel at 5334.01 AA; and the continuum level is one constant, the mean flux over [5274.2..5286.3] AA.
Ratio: 10.0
